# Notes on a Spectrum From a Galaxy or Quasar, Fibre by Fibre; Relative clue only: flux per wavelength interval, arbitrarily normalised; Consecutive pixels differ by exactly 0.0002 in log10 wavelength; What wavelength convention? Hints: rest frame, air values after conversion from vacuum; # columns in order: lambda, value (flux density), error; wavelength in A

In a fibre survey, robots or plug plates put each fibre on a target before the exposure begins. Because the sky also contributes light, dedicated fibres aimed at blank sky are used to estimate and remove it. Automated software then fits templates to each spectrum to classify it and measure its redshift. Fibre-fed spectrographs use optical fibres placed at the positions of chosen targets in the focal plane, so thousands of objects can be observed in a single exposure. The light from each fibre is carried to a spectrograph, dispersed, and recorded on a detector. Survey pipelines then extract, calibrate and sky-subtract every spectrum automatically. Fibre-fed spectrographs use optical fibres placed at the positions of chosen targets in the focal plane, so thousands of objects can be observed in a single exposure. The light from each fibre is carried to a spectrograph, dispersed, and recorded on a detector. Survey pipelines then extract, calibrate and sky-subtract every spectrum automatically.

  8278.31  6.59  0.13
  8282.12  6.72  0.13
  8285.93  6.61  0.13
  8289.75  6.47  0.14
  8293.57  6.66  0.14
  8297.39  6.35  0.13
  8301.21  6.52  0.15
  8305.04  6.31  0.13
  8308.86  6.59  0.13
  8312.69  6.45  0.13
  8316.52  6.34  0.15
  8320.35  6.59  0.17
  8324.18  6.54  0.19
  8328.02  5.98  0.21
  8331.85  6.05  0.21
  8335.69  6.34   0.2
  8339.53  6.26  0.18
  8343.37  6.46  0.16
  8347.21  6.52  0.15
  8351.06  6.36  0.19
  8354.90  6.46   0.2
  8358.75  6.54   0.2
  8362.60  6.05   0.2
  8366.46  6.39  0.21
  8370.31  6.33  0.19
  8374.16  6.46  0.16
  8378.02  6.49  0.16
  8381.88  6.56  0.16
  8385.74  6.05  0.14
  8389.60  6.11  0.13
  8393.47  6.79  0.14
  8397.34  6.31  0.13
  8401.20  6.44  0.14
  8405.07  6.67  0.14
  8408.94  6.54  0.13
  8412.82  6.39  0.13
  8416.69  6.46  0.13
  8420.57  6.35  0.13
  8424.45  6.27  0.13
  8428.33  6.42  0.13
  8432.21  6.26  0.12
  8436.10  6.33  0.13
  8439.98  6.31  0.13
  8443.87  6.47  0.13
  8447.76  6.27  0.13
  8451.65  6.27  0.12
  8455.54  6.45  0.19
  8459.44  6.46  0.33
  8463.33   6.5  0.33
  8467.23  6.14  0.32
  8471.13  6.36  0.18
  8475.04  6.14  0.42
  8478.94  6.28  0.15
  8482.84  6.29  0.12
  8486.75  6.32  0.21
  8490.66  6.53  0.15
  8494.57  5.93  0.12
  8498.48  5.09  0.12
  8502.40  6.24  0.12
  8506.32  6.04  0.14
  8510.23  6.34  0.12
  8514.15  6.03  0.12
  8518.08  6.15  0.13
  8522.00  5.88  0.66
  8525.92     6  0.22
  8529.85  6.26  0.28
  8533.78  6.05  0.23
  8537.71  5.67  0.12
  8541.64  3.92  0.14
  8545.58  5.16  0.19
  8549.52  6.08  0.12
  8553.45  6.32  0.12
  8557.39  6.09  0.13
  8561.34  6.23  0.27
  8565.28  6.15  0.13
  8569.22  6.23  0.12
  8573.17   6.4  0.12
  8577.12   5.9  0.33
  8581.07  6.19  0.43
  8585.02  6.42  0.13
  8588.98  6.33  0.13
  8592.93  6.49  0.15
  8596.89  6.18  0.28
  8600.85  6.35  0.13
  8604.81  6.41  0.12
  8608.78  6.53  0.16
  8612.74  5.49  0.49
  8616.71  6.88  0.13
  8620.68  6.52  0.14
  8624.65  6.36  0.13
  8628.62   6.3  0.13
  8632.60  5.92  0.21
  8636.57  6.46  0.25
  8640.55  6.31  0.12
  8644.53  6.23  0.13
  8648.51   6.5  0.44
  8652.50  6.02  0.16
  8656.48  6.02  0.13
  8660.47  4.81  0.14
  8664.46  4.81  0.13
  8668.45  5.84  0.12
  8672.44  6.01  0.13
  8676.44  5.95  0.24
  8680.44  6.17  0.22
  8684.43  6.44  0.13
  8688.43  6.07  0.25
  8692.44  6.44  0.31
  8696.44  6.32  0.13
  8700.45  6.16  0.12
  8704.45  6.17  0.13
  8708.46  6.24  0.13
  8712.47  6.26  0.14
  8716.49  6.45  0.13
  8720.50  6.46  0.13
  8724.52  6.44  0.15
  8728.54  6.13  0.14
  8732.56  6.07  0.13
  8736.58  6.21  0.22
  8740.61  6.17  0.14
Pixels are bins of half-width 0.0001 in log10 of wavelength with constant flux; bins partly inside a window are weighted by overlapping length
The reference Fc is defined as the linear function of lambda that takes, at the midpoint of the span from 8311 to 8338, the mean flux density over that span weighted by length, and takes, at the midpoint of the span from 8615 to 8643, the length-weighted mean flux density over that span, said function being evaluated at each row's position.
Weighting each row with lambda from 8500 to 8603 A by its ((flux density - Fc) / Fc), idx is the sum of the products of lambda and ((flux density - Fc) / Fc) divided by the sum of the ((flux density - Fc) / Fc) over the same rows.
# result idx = 8541.9 A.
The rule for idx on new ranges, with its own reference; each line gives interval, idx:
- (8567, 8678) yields 8649.1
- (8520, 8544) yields 8536.7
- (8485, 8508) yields 8499.6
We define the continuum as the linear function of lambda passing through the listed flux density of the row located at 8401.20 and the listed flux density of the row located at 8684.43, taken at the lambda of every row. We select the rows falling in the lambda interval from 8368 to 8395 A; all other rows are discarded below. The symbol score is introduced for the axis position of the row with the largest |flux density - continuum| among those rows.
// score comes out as 8385.74 A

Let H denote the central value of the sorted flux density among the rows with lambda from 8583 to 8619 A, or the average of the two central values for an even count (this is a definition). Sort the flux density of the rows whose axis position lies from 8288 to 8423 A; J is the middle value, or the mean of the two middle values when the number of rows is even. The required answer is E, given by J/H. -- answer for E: 1.01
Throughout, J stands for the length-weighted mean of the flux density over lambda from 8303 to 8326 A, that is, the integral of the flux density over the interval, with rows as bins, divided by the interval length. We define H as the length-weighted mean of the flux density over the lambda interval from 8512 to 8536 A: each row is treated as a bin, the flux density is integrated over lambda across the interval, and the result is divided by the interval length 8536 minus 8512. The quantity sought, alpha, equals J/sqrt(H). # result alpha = 2.63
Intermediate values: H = 6.06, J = 6.47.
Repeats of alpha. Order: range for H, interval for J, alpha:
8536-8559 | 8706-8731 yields 2.69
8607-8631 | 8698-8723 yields 2.50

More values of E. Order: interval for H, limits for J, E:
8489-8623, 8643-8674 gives 0.97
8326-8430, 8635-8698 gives 0.96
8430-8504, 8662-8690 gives 0.96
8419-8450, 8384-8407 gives 1.01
